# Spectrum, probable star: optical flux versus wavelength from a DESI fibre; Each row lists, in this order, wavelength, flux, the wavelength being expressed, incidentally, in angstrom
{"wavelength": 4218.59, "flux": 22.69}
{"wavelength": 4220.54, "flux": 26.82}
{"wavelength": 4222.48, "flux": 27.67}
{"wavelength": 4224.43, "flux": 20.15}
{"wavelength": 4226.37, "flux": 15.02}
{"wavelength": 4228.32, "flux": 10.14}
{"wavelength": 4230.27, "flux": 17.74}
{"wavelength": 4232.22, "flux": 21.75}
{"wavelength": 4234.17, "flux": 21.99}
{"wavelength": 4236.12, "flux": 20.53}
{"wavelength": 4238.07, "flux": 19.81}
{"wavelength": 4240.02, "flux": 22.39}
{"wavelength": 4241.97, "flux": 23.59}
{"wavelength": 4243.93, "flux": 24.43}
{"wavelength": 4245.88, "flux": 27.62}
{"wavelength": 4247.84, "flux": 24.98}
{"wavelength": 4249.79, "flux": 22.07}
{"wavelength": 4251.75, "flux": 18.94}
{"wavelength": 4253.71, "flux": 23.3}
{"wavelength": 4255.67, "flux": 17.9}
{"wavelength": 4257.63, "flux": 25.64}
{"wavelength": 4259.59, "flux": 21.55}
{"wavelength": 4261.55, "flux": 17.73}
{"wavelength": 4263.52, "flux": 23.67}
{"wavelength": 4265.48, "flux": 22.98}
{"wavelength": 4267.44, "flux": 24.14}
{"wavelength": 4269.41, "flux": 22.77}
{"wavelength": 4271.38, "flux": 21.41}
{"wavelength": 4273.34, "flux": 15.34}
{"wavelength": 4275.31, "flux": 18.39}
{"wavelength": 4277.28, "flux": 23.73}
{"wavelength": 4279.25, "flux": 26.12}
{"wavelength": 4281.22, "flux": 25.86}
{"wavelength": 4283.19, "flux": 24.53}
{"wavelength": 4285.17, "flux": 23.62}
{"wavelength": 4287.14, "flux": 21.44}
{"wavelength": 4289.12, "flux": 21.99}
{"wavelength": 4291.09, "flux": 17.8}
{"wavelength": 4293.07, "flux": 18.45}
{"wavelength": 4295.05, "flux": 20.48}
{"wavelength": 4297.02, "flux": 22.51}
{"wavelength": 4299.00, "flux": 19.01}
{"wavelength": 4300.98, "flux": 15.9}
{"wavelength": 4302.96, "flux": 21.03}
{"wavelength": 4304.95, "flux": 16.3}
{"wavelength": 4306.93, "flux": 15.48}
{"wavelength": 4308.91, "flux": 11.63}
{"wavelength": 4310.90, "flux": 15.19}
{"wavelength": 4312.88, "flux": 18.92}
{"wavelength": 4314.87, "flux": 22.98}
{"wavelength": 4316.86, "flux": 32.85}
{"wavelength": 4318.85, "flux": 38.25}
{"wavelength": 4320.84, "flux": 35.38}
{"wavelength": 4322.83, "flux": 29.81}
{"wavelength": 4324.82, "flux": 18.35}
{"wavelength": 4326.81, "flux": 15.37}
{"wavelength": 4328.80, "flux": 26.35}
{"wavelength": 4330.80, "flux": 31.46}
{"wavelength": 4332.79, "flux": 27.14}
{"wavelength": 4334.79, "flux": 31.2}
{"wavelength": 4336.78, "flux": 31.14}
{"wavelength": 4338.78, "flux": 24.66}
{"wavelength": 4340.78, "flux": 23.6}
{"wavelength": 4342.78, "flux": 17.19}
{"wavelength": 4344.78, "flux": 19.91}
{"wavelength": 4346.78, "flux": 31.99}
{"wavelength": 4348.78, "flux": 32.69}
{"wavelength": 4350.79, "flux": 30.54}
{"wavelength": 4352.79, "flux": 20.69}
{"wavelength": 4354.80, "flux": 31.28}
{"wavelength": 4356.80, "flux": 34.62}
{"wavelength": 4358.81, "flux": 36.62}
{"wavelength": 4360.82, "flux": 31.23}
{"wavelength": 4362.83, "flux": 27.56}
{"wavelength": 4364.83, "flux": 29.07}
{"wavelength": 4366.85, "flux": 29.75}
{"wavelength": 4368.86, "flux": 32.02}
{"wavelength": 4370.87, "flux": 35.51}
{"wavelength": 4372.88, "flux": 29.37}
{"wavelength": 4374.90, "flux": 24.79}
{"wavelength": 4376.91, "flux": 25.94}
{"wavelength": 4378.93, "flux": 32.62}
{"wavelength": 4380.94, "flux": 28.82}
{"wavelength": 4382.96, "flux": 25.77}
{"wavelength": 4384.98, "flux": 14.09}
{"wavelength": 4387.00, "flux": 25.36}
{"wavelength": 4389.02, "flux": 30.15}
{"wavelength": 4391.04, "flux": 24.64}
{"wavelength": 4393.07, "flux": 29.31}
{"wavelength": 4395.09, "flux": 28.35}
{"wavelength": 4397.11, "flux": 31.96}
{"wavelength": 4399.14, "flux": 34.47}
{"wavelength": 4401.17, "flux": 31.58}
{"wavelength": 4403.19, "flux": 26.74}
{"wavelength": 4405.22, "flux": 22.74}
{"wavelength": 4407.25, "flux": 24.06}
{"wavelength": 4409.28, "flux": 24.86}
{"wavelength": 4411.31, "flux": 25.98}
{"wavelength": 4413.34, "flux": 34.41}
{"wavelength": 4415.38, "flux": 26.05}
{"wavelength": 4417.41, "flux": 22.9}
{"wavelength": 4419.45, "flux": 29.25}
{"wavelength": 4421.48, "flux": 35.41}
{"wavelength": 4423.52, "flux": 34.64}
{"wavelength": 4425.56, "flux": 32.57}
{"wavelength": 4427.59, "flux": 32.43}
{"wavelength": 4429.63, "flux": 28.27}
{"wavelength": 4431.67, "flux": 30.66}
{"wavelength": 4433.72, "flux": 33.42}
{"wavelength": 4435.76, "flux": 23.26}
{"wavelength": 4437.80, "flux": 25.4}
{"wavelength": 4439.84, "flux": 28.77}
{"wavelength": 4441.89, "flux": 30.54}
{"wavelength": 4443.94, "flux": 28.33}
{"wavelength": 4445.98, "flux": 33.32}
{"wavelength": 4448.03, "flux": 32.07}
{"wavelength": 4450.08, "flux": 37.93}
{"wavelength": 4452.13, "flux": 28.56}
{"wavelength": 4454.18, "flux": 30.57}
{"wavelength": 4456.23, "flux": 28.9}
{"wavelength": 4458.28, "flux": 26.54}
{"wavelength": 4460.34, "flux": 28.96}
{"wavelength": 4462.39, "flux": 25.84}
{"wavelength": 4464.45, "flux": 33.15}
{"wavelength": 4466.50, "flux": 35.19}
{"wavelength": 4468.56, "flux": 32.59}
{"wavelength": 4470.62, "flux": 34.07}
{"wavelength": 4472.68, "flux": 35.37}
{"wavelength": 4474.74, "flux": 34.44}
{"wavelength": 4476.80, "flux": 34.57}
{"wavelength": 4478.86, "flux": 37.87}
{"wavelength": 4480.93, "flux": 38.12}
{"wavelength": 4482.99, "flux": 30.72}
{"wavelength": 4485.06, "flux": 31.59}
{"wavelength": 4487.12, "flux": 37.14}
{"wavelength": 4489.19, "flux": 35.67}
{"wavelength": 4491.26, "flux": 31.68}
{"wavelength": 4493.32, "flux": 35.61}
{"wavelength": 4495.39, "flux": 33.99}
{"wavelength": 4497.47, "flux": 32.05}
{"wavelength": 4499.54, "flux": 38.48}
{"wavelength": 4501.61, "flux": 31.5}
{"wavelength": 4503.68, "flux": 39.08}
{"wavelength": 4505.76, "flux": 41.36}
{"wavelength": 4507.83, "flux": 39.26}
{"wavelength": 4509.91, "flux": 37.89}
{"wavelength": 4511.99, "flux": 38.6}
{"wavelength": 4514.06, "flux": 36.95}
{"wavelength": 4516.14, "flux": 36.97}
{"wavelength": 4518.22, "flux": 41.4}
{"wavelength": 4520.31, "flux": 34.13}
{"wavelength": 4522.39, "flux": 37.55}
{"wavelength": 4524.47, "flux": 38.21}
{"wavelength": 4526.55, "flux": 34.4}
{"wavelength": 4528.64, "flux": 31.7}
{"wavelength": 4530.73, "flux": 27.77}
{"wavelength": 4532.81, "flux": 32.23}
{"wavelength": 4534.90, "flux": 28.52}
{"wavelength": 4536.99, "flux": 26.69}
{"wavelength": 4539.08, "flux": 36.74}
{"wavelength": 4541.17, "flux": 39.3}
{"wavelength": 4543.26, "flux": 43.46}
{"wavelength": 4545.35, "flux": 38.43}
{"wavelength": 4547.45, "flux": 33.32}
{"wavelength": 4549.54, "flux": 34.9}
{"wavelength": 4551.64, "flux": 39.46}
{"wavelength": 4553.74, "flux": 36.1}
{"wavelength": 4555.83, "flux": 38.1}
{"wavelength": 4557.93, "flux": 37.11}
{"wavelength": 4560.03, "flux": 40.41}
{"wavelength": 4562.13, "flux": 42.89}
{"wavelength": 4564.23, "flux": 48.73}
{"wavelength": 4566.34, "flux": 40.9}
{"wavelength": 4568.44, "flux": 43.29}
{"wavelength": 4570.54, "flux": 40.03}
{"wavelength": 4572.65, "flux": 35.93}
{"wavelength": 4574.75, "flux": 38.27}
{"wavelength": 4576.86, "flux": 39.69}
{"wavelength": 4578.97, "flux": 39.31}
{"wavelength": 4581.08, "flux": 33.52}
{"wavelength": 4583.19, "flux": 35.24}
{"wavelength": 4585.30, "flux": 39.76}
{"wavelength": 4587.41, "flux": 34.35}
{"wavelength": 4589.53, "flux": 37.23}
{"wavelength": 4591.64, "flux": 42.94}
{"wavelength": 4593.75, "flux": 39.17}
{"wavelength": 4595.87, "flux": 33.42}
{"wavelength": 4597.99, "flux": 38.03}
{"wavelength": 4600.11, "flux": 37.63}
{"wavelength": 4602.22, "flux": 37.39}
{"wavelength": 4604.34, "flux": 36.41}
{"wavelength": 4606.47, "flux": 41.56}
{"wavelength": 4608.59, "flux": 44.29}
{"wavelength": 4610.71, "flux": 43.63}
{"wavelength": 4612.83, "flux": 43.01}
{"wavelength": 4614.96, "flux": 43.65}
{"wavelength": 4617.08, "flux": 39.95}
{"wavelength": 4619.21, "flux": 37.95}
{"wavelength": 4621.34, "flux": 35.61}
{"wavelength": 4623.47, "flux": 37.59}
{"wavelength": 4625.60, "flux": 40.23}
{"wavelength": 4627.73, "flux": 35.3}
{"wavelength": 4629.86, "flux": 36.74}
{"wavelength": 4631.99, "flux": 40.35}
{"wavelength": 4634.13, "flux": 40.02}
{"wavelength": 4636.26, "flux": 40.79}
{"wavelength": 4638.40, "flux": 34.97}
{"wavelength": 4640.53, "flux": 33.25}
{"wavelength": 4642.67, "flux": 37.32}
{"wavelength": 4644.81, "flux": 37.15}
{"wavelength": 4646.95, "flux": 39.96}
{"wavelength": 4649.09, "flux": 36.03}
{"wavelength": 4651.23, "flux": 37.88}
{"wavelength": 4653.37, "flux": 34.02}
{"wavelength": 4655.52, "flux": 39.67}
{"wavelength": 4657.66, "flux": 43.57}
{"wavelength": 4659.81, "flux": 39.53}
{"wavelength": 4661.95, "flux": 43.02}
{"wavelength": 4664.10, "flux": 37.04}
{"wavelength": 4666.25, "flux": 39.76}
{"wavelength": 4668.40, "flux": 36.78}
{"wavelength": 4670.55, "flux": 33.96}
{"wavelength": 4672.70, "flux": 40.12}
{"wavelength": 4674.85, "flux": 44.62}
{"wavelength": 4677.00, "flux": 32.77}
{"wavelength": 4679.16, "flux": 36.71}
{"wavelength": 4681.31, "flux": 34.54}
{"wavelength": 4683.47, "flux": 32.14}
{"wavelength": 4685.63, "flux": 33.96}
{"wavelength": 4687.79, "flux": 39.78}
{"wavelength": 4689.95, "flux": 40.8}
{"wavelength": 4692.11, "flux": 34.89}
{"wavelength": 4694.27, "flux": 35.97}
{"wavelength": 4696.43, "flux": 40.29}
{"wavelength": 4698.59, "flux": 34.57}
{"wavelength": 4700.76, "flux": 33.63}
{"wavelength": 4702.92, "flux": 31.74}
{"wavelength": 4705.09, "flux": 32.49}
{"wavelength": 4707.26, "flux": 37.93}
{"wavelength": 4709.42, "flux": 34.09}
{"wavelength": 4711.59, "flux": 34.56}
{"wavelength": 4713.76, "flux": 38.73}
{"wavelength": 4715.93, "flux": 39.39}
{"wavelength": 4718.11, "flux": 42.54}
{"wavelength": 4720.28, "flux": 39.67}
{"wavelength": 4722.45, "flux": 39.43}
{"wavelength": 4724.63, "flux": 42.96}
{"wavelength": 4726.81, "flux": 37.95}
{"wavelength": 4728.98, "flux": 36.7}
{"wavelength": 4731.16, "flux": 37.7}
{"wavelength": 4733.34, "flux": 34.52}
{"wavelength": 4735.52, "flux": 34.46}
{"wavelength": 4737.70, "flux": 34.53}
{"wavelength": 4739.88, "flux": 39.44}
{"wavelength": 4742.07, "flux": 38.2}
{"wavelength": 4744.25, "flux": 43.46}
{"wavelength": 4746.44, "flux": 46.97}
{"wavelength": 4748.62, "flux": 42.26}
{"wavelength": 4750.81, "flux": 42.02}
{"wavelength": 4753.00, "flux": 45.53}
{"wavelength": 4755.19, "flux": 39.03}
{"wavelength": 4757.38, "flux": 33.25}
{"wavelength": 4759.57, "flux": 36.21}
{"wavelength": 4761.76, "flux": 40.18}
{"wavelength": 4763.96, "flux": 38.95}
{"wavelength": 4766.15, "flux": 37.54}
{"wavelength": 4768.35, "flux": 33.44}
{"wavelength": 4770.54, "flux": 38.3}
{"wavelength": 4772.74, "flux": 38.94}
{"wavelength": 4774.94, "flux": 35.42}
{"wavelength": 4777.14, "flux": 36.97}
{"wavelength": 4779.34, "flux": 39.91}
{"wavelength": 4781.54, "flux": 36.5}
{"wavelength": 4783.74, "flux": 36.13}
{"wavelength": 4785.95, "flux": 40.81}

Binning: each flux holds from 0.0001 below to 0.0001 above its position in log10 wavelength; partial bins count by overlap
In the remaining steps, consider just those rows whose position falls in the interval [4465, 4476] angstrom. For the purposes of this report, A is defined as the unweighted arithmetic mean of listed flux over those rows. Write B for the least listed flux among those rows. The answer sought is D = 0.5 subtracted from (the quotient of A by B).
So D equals 0.55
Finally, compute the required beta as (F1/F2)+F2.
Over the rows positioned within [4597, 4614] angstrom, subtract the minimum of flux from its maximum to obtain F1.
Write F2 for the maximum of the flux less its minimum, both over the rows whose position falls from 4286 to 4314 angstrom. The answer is 11.6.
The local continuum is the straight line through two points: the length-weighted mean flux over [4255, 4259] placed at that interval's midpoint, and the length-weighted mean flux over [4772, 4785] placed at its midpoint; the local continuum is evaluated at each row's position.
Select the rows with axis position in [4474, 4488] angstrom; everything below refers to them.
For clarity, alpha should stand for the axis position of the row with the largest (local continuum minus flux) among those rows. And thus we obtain 4482.99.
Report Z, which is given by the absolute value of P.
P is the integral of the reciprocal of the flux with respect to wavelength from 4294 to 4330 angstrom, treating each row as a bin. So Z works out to 1.81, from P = 1.81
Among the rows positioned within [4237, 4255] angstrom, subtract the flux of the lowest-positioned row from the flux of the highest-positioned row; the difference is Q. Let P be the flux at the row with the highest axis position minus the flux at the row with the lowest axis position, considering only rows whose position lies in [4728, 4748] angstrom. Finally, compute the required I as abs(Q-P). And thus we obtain 7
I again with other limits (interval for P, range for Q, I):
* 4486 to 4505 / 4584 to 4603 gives 4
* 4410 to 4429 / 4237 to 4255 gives 3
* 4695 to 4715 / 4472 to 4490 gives 2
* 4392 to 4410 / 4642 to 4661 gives 7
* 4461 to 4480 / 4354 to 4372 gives 8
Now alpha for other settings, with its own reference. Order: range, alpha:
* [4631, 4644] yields 4640.53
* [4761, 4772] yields 4768.35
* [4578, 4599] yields 4595.87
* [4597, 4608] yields 4604.34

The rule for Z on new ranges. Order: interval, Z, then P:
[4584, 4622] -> 0.98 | 0.98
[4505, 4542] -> 1.06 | 1.06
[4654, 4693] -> 1.04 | 1.04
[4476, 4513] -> 1.04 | 1.04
